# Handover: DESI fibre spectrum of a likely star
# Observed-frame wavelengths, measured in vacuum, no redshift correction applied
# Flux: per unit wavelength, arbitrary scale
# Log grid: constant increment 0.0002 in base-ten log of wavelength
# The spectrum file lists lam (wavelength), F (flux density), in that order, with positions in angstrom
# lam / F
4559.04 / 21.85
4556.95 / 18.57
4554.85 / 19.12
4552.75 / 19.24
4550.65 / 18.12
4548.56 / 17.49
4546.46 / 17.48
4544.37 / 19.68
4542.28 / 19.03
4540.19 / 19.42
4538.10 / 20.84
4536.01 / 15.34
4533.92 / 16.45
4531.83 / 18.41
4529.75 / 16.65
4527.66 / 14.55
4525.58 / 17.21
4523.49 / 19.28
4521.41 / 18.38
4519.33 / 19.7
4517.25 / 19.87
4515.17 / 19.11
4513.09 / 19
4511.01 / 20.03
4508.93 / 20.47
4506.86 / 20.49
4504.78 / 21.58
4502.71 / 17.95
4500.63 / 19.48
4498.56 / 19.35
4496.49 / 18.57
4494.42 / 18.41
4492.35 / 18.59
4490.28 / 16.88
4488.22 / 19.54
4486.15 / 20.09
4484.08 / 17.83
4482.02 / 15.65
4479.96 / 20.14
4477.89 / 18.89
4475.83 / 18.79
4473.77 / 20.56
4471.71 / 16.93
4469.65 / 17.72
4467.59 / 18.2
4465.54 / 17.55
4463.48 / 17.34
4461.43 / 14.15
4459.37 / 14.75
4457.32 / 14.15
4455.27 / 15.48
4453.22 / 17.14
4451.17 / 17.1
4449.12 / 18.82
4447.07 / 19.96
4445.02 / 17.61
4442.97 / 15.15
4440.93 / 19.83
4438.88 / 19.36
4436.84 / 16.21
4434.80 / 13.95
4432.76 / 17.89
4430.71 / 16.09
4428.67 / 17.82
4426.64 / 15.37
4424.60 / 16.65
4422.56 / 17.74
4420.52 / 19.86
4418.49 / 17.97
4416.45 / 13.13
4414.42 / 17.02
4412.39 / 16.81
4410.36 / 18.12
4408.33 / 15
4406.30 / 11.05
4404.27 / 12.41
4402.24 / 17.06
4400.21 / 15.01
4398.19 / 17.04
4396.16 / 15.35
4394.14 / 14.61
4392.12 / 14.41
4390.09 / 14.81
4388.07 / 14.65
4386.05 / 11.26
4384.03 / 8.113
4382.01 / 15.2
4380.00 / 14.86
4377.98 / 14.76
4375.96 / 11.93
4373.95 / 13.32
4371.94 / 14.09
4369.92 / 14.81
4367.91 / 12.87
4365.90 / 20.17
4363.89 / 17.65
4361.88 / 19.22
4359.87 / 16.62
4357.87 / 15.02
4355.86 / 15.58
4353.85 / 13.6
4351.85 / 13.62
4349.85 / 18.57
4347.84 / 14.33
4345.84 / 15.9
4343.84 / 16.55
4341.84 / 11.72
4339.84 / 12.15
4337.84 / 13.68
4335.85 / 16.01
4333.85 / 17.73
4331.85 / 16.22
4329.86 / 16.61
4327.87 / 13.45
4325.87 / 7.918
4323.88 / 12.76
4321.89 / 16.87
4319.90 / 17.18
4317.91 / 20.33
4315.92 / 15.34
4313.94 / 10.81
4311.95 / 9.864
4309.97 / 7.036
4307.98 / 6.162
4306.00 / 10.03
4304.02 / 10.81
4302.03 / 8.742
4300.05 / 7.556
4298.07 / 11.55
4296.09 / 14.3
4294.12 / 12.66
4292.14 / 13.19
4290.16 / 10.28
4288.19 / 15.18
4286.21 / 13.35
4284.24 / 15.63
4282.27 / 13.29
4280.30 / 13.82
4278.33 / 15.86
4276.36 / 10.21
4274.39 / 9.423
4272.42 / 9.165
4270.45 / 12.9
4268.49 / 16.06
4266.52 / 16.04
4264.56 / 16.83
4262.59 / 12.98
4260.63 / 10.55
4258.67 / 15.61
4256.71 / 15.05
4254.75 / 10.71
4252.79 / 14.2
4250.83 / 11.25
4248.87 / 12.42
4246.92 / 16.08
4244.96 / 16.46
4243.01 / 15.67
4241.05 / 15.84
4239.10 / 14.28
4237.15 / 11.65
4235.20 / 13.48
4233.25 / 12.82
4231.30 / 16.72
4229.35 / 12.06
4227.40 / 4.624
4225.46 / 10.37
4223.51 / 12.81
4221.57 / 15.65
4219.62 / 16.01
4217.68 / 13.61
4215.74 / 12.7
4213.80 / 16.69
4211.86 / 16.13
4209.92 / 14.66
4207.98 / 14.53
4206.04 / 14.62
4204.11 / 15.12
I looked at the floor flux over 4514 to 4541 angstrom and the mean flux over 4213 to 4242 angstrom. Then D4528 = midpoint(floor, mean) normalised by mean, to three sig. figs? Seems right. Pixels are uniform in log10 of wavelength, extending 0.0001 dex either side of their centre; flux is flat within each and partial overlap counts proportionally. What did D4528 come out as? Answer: 1.05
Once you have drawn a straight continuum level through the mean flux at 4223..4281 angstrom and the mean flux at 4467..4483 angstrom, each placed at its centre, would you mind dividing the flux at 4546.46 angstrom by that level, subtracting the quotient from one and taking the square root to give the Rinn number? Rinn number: 0.36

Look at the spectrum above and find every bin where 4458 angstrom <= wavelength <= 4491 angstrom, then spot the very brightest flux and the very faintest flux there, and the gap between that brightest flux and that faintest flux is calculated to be 6.4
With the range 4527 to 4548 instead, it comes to 6.3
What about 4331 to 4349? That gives 6.0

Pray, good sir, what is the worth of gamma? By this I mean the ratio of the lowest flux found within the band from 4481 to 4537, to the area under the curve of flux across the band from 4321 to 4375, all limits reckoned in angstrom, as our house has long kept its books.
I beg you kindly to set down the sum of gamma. 0.018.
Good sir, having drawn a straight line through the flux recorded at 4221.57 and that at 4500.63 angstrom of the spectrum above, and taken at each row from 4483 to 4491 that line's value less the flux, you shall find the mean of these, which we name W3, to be 1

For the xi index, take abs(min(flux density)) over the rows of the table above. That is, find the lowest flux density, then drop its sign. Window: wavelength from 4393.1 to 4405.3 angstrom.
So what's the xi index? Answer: 12.4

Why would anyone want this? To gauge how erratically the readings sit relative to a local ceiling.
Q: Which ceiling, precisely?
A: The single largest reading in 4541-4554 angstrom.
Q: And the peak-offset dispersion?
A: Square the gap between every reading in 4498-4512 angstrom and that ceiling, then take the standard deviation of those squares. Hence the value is 1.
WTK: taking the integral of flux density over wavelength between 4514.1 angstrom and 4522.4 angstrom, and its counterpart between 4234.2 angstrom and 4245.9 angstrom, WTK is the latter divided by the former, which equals 1.1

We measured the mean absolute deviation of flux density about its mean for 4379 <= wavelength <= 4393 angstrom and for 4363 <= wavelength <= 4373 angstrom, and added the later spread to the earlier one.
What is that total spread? 4.48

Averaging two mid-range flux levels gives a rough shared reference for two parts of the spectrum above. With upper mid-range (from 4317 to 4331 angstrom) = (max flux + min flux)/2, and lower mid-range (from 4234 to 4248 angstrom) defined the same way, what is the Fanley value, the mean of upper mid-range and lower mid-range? 14.1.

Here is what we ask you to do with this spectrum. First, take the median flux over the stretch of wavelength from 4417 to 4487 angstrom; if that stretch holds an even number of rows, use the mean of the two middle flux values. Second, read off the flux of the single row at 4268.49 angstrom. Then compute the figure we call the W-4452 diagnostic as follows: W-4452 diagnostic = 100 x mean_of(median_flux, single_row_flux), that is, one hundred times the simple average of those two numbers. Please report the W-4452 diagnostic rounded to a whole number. 1686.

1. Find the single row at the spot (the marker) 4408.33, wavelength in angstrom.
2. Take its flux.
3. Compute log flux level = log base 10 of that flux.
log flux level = 1.18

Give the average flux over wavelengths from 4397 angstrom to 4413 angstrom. 15.3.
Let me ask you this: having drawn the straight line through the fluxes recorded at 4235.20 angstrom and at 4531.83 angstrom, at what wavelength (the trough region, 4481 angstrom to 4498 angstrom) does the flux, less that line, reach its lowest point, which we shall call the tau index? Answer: 4482.02 angstrom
